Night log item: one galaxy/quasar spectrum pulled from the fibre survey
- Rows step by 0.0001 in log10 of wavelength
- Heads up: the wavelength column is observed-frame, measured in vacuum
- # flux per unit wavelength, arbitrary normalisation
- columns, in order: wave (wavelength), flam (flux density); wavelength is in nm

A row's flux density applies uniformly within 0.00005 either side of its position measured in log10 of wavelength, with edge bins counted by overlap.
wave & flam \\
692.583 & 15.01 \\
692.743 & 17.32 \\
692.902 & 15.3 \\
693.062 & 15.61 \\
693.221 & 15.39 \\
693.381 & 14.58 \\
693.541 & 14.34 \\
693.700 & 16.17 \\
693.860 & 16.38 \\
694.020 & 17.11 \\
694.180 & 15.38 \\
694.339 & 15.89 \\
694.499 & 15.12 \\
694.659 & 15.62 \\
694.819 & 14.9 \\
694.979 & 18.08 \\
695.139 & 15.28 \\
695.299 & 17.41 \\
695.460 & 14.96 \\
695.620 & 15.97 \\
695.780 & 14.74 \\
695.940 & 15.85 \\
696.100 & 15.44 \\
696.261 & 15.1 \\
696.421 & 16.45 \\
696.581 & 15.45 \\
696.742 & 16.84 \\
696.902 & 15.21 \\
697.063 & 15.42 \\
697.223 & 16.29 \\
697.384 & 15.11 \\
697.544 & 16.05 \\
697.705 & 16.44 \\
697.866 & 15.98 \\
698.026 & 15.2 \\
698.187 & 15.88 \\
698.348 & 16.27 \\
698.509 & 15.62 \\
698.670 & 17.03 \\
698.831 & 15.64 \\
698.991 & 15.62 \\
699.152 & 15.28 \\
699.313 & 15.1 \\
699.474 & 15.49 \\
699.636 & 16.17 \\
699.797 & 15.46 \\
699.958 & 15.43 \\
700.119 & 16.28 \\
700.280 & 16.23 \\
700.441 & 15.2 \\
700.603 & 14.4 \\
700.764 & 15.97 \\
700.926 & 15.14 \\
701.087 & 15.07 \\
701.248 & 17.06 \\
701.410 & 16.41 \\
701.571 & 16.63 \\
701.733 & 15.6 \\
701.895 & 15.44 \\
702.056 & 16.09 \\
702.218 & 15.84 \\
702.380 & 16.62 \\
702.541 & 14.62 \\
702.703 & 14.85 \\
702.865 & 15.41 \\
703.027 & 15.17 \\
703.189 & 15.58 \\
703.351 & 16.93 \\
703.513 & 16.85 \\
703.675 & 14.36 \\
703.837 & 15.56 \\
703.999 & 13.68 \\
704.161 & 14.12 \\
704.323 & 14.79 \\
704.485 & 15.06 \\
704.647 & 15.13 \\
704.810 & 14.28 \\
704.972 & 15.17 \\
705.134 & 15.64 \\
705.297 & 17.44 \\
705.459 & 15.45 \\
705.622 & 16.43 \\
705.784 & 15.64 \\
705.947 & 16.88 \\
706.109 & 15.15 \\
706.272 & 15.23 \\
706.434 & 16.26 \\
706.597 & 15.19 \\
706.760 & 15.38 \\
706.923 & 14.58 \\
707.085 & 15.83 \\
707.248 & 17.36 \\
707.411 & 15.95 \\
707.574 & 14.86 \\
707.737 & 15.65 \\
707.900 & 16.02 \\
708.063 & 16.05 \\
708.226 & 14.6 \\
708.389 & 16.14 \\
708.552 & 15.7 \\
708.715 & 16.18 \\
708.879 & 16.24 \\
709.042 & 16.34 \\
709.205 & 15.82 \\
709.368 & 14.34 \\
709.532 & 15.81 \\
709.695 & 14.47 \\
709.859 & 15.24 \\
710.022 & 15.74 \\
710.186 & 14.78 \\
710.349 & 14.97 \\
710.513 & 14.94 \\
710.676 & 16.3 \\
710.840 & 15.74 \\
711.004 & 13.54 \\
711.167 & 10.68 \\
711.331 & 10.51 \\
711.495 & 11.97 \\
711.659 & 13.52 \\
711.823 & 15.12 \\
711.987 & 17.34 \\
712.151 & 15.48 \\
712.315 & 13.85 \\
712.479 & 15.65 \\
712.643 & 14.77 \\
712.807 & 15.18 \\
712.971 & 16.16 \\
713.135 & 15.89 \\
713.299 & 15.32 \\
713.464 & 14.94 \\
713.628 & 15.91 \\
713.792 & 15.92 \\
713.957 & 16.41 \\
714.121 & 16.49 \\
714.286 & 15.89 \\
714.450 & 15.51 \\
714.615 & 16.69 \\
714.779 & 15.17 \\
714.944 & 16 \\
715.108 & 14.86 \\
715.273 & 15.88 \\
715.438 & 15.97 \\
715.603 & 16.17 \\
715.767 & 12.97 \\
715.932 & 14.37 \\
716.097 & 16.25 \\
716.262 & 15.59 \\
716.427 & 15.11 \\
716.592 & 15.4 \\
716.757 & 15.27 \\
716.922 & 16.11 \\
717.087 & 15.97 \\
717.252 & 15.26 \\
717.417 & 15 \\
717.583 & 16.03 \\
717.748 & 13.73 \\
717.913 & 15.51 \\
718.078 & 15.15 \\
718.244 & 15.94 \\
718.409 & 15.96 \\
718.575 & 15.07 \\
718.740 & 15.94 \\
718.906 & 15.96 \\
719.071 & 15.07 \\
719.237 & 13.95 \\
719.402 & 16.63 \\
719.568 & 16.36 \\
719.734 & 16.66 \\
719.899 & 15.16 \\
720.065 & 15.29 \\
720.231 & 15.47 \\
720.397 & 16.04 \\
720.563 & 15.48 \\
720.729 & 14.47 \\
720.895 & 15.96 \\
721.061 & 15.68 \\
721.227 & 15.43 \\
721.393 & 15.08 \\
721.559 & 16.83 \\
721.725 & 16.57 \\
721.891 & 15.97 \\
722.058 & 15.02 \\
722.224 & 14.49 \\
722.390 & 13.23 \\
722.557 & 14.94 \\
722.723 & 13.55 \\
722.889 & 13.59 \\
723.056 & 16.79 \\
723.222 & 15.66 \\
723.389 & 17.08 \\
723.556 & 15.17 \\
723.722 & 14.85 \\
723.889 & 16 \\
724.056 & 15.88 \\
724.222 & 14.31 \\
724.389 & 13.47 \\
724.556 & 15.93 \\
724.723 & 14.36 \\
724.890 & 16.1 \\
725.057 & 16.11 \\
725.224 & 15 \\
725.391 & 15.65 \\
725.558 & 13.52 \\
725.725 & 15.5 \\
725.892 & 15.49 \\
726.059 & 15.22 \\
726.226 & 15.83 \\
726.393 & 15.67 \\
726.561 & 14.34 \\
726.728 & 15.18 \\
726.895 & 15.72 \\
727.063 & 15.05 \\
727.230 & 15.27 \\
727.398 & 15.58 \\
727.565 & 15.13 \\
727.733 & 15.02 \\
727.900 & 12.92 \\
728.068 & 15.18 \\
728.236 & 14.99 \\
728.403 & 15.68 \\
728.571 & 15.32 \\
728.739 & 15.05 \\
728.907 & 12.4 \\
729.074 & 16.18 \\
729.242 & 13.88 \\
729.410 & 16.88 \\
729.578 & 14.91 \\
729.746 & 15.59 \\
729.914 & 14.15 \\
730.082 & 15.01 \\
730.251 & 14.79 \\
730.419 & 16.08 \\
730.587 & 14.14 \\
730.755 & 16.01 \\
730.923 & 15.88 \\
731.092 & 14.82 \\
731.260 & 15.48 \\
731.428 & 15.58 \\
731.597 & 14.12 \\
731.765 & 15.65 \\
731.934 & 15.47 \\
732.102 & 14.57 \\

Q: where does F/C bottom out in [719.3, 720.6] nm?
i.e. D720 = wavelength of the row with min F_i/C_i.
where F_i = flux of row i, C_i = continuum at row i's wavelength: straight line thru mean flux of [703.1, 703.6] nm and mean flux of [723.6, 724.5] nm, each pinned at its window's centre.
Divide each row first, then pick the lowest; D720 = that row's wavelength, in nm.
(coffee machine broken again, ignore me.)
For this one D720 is 719.899 nm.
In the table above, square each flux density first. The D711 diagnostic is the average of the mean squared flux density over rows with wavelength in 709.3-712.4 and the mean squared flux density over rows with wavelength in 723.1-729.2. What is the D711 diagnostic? 221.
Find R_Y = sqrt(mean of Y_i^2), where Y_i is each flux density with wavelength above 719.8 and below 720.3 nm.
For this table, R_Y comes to 15.3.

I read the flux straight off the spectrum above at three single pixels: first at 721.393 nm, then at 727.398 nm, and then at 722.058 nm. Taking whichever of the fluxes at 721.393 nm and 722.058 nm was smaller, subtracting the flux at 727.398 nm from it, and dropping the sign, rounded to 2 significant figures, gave 0.56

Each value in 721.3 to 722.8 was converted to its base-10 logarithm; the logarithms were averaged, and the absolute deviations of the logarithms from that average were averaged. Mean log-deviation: 0.026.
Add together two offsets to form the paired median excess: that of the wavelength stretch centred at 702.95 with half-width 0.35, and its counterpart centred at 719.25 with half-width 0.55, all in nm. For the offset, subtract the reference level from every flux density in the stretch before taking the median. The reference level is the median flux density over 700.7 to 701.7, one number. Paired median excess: -1.1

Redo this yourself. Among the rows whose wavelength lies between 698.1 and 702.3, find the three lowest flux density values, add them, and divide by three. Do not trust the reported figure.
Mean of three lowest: 14.9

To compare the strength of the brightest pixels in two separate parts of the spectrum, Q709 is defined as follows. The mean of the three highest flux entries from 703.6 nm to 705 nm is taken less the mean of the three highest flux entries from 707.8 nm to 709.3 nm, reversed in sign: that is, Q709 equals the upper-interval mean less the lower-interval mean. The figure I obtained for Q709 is 1.0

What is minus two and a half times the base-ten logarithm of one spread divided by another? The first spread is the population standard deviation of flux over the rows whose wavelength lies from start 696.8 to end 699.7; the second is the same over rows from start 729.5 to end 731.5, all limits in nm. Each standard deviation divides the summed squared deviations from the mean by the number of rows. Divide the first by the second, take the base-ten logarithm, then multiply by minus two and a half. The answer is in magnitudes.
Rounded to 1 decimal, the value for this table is 0.2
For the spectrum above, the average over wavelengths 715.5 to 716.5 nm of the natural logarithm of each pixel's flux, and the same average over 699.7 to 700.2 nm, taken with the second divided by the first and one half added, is 1.52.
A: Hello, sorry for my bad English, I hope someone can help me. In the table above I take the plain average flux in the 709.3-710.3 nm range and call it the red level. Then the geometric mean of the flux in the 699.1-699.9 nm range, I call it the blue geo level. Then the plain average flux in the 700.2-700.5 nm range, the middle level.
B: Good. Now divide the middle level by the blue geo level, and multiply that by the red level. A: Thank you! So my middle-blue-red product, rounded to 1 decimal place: 15.3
